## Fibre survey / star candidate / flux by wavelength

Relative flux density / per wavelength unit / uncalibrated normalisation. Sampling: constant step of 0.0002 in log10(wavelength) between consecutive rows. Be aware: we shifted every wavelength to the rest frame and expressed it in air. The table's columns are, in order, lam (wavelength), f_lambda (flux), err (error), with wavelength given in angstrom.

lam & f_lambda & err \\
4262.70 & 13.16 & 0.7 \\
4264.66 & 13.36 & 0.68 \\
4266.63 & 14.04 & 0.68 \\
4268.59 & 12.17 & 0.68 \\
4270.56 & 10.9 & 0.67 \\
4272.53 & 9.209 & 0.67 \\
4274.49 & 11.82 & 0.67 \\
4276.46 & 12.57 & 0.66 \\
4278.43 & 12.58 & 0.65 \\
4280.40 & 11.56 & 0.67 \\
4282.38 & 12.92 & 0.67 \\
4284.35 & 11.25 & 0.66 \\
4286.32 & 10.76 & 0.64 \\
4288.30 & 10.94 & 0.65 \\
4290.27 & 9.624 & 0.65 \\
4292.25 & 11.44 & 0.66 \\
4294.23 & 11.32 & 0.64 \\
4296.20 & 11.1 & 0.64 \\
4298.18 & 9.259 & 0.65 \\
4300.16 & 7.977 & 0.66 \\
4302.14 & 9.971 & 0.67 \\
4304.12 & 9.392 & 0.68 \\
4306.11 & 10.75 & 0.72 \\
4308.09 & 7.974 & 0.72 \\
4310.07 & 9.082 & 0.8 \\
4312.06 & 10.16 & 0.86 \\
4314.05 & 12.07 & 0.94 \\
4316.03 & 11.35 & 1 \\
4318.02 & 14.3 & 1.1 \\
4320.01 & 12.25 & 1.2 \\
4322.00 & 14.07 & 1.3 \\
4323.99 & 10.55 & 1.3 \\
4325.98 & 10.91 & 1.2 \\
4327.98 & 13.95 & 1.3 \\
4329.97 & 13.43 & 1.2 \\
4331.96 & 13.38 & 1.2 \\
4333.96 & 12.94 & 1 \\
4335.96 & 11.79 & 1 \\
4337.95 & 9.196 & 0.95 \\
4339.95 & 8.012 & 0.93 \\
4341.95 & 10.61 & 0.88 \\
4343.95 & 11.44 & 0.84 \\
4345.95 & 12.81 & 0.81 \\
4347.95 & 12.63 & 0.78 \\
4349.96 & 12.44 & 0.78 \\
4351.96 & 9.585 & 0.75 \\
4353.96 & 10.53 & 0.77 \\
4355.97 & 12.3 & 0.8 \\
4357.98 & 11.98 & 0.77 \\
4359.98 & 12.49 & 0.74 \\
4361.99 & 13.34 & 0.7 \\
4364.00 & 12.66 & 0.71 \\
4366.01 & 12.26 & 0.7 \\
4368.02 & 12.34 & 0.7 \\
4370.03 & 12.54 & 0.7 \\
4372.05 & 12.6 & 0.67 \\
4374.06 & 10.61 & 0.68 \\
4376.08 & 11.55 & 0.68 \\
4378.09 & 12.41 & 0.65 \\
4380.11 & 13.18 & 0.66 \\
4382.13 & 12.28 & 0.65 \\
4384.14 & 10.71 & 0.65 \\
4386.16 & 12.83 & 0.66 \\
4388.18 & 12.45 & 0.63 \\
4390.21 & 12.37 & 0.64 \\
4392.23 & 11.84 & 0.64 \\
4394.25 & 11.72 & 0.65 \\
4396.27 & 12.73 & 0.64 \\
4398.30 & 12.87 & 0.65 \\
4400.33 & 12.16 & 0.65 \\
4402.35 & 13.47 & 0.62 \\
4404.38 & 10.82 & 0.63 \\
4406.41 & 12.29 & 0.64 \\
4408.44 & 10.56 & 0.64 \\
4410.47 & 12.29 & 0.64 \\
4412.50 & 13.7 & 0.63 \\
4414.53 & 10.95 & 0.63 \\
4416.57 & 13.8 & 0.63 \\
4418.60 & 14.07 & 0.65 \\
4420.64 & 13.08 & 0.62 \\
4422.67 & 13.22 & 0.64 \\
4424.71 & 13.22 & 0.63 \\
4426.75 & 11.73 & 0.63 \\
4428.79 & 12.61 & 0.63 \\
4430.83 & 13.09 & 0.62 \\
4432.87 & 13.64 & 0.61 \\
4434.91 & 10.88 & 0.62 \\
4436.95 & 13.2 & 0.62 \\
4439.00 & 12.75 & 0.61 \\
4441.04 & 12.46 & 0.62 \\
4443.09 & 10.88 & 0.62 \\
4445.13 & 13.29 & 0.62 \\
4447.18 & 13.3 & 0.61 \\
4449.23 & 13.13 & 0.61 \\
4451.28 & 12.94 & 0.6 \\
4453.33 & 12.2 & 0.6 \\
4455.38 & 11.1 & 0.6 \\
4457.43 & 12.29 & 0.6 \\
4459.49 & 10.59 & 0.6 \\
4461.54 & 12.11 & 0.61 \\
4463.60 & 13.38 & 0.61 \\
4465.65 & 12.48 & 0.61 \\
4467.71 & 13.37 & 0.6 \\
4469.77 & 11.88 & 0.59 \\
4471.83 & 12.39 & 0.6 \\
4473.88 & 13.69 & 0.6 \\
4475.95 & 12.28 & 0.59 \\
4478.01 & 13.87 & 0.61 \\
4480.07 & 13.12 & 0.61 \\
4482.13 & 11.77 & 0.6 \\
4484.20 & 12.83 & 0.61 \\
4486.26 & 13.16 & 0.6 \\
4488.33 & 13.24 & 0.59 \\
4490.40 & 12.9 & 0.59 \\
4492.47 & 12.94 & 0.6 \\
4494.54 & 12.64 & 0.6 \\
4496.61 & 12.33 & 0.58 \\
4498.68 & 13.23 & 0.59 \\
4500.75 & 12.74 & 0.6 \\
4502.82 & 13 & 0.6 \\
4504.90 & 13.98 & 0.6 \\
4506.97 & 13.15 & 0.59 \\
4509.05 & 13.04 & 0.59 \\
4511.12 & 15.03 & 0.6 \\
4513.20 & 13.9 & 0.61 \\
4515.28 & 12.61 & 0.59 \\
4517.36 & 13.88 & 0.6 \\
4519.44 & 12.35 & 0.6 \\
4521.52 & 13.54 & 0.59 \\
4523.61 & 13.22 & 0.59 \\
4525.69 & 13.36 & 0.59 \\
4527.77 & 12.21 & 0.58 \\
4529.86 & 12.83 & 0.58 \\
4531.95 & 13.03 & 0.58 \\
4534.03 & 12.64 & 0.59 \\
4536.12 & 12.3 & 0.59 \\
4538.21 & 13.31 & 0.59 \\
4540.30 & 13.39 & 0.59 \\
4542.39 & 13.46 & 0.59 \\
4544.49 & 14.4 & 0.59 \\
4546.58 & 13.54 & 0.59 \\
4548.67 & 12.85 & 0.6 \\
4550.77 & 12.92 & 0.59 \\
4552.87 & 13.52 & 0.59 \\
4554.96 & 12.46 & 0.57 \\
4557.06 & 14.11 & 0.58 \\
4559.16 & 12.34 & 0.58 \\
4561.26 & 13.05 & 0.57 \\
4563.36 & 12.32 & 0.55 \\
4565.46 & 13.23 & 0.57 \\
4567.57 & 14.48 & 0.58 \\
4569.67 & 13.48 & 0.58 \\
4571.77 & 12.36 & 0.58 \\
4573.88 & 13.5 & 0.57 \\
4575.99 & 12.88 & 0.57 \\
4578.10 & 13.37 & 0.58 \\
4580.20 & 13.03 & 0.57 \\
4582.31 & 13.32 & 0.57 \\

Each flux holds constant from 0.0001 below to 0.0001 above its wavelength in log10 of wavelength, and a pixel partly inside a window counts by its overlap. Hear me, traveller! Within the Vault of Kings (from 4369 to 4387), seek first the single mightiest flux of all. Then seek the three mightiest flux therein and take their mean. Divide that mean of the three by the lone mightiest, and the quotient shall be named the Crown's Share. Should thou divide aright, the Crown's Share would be 0.976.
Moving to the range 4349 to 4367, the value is 0.962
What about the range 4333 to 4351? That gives 0.989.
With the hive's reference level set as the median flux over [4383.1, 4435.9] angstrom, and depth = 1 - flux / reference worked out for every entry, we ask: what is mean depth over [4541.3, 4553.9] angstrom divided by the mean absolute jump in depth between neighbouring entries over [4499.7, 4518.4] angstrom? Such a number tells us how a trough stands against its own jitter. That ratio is -0.9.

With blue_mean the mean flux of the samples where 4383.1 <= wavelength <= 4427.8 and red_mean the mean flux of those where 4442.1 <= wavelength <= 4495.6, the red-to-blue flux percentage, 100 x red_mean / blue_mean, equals 102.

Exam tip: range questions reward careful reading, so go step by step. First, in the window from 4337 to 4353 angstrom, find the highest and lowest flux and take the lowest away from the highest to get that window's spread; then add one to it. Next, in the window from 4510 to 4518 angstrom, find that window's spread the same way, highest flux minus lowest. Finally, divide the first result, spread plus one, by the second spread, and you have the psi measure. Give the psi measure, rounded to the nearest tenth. 2.4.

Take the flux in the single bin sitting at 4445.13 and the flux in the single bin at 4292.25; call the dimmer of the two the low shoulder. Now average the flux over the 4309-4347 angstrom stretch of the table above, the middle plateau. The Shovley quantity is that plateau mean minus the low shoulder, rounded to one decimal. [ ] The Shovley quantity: 0.3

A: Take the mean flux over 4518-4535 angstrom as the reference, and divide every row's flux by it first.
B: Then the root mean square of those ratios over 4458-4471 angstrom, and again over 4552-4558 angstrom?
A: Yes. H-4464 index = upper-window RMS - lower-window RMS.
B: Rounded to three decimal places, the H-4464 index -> 0.081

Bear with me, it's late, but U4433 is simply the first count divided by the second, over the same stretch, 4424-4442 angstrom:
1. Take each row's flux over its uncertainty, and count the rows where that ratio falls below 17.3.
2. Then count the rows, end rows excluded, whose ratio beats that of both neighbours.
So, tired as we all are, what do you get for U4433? 0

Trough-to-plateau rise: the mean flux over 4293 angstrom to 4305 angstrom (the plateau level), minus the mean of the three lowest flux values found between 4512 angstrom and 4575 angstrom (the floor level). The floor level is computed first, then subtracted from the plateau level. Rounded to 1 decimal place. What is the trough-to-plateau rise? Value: -2.4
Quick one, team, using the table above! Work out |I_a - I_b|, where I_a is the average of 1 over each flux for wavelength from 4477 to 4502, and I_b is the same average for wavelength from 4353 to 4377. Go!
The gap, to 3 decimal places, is 0.005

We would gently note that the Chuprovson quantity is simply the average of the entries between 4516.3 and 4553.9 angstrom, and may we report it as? 13.2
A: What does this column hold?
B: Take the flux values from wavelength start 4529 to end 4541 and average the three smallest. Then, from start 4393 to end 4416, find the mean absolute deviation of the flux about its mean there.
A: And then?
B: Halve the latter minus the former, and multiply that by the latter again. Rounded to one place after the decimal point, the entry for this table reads -4.8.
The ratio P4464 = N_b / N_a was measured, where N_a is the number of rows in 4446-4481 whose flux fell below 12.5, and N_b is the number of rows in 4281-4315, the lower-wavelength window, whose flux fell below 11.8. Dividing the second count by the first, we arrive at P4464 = 1.7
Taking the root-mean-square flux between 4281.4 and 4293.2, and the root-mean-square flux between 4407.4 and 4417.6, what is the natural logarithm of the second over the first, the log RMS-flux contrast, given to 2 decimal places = 0.10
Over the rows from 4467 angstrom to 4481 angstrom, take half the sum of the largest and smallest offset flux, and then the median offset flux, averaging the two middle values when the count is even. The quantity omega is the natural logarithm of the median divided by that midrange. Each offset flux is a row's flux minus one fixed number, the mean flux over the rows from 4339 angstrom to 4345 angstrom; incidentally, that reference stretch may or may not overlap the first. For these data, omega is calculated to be 0.08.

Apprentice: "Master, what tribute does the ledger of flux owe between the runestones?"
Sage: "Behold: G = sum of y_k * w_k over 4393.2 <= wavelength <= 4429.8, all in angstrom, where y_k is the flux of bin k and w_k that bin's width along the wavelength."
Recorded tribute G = 458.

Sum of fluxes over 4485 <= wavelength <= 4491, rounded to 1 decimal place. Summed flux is 39.3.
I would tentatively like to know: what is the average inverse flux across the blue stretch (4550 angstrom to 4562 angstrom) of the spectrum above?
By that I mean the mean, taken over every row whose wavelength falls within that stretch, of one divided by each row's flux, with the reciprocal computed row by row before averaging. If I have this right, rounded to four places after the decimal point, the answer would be 0.0767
